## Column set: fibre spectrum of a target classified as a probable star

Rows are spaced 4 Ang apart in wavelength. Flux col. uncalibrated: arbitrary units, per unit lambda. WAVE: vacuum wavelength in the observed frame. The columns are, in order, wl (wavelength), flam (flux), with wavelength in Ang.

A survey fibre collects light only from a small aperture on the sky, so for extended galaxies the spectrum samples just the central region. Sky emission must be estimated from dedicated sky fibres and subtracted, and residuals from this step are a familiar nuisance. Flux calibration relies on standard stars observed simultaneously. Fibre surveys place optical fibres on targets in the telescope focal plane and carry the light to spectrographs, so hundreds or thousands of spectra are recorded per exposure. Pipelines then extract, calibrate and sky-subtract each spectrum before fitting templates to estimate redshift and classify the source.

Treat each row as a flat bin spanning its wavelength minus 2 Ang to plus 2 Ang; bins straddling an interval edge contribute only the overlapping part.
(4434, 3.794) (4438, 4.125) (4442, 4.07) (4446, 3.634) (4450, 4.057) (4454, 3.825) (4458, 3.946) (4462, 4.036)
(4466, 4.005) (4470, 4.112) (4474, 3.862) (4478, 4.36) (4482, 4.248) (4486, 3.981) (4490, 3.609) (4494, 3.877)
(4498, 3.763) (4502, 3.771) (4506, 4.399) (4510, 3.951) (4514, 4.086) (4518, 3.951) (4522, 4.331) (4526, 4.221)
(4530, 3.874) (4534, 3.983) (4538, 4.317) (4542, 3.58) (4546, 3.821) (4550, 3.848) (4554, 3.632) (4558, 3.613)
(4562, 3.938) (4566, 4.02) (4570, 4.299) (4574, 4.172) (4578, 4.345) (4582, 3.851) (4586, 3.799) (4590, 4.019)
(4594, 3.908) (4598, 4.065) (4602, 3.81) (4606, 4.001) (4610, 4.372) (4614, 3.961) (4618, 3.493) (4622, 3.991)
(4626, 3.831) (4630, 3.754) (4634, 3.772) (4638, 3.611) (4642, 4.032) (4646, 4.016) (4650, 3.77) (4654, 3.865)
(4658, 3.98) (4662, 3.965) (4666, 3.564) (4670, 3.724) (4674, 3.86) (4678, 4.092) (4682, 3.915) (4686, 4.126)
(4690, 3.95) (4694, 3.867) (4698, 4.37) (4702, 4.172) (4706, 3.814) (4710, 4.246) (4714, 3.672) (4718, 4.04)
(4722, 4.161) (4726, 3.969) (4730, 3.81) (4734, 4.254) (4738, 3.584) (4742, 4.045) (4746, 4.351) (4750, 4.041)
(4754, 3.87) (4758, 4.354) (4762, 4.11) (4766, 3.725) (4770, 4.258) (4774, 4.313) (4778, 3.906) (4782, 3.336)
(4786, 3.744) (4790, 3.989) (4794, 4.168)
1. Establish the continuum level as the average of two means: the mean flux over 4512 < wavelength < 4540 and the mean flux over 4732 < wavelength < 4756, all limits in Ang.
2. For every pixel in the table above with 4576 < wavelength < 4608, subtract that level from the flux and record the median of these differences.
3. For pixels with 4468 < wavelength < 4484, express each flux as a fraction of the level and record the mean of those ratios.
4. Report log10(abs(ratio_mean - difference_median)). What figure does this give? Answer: 0.054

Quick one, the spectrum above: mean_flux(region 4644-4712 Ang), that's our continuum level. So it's 3.96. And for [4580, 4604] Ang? 3.91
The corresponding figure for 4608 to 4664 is 3.89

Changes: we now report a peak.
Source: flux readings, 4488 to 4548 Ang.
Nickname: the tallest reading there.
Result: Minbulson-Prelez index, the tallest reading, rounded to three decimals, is 4.399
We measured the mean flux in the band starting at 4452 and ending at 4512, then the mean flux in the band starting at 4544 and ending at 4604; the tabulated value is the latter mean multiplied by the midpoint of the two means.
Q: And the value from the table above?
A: 15.6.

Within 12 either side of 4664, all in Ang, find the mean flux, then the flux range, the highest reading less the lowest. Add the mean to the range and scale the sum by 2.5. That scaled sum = 10.6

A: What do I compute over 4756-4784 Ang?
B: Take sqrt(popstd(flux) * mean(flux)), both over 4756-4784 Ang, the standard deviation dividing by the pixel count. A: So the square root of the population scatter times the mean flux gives 1.17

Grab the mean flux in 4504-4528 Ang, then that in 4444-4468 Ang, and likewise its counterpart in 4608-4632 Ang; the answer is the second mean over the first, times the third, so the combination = 3.68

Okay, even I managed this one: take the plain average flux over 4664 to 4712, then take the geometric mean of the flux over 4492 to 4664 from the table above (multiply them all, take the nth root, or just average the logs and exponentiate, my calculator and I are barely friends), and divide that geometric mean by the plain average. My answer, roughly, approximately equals 0.99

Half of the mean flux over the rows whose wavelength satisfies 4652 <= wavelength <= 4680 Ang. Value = 1.93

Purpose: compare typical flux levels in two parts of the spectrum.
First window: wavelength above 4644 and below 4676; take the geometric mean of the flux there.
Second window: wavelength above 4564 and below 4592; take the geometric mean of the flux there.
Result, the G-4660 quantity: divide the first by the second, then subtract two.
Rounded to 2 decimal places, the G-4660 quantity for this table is -1.06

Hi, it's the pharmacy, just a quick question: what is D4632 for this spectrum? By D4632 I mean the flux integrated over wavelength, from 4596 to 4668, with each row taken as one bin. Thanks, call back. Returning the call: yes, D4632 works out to 279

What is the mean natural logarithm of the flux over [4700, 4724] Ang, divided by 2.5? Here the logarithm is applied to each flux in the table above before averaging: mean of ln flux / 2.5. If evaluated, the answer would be 0.5557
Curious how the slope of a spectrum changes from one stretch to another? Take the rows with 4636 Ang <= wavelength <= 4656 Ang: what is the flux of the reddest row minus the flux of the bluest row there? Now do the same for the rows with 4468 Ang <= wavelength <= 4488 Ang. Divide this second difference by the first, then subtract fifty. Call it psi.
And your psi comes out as -50.5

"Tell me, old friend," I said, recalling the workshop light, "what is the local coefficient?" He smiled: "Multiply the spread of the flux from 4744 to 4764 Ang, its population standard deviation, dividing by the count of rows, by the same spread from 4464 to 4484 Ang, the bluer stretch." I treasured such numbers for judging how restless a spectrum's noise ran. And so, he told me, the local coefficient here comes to 0.0327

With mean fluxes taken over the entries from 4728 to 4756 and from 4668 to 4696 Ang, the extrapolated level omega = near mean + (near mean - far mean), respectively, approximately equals 4.1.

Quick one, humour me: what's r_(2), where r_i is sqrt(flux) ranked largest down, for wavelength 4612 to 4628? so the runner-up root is 1.99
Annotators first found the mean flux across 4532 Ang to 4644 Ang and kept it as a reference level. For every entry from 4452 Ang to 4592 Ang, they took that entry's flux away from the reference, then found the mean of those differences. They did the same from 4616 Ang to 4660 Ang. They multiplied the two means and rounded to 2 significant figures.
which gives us -0.0058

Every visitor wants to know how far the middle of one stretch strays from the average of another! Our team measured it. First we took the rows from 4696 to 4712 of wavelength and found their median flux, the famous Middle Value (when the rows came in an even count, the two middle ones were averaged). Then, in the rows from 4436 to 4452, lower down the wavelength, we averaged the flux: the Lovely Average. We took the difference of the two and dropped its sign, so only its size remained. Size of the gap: 0.24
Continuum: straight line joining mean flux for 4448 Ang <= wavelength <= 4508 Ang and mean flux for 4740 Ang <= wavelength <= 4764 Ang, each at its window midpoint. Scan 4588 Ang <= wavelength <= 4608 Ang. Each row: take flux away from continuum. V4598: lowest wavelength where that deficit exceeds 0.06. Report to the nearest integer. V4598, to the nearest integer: 4594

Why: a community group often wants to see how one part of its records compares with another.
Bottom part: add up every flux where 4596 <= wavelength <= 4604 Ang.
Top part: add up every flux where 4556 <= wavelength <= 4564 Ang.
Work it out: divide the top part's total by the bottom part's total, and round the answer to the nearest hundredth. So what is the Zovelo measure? 0.96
